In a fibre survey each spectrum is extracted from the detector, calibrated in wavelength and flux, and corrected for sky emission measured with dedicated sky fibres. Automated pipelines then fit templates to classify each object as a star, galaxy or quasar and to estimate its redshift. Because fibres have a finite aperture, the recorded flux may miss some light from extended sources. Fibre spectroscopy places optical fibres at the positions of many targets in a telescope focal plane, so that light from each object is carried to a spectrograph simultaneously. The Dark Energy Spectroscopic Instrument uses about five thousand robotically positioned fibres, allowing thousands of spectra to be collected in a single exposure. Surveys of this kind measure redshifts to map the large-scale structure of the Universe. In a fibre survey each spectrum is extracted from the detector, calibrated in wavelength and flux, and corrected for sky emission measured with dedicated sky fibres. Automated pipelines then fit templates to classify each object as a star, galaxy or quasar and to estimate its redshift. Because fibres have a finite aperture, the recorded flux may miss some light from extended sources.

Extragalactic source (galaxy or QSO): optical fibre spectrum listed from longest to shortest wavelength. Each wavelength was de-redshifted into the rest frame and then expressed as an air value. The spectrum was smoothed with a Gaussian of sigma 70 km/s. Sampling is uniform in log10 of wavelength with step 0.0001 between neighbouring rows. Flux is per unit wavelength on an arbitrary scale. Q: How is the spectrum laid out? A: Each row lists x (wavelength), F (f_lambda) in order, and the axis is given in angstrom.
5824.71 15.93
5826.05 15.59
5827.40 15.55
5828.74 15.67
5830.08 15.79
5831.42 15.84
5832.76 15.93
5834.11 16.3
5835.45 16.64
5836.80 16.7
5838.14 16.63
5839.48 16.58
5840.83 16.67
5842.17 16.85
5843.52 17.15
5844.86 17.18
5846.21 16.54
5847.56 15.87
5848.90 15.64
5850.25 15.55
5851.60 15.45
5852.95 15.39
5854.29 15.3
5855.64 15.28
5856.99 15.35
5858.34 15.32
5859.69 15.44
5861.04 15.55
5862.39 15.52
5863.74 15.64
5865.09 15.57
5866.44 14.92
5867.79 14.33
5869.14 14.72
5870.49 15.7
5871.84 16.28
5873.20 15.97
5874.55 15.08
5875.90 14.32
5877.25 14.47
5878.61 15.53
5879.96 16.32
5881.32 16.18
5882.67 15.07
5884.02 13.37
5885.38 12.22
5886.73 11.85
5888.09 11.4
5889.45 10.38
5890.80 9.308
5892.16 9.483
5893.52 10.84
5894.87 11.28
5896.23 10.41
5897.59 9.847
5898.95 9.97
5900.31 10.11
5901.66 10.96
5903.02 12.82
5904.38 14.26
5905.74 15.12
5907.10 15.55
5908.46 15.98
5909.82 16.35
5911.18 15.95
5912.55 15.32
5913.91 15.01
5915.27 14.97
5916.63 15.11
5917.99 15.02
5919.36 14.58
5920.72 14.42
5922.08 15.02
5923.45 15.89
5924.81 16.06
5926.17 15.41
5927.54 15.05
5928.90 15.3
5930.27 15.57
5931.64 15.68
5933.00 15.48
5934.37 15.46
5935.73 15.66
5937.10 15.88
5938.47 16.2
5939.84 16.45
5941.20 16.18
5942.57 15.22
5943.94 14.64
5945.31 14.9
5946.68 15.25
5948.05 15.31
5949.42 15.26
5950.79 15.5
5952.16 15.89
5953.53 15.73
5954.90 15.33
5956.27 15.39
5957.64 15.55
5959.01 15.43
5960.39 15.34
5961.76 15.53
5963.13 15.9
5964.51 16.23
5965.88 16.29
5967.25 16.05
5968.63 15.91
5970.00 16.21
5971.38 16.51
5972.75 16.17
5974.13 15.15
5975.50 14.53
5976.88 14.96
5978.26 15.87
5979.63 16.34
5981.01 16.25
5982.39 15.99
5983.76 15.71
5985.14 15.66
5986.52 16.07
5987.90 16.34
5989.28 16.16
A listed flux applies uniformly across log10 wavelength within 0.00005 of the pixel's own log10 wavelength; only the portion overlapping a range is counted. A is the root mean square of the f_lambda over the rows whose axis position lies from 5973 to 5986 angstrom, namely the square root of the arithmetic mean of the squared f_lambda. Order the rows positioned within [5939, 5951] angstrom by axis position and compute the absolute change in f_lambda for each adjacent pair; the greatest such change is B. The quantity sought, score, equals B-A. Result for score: -14.7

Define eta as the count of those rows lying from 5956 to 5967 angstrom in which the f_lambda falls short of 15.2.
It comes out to 0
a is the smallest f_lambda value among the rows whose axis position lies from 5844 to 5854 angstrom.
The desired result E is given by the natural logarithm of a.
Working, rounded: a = 15.39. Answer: 2.73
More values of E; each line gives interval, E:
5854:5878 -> 2.66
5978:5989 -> 2.75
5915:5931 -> 2.67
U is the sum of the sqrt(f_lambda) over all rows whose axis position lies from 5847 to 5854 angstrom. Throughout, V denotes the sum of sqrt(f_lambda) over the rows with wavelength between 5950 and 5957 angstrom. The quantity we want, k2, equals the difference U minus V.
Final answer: 0.0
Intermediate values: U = 19.7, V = 19.7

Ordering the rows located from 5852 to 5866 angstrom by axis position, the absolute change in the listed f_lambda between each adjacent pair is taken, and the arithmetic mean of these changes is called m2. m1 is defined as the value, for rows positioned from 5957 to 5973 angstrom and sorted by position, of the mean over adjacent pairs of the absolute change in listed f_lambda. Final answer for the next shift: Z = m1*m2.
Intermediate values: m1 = 0.23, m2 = 0.07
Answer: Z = 0.02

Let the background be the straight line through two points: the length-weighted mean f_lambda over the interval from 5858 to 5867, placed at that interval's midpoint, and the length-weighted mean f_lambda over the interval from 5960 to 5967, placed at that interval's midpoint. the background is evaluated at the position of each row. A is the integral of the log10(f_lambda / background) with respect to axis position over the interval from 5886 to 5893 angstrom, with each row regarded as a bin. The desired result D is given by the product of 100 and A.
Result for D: -121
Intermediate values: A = -1.21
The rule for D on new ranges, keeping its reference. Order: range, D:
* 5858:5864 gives 1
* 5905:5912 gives 2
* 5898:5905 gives -95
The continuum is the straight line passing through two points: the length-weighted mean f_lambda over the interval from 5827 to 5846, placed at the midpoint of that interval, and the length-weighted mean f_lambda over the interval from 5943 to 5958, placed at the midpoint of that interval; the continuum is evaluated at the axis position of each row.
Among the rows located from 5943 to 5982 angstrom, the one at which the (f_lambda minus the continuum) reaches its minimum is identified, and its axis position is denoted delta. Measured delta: 5943.94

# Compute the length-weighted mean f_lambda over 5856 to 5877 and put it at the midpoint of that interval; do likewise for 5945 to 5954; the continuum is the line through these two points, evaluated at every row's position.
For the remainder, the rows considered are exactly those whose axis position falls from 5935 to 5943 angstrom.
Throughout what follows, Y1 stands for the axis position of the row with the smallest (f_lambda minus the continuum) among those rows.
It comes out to 5942.57 angstrom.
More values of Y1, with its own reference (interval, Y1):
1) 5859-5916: 5890.80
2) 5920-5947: 5920.72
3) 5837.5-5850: 5848.90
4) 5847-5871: 5867.79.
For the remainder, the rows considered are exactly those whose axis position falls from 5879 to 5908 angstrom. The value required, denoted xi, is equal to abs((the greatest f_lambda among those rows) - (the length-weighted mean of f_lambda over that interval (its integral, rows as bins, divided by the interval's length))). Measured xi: 4.0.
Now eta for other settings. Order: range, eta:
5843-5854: 0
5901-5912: 4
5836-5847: 0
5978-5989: 0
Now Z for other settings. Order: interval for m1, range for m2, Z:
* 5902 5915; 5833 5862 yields 0.10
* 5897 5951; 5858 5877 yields 0.18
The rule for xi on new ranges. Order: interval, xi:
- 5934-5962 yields 0.9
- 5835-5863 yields 1.2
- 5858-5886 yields 1.2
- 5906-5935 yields 1.0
